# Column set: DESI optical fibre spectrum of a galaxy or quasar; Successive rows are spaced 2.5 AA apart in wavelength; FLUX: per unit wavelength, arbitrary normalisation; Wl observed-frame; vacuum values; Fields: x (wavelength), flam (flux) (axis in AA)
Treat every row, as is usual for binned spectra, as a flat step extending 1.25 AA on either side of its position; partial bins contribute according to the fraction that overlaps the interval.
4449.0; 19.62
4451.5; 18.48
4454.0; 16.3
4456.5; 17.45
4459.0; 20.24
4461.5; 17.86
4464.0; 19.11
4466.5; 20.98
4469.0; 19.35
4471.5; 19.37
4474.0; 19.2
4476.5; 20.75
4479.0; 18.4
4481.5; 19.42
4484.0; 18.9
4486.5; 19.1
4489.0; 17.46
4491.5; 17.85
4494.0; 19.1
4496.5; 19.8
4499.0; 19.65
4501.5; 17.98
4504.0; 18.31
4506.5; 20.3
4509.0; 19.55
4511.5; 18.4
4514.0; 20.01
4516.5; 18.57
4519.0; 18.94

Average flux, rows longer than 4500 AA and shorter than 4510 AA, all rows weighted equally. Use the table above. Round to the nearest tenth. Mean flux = 19.0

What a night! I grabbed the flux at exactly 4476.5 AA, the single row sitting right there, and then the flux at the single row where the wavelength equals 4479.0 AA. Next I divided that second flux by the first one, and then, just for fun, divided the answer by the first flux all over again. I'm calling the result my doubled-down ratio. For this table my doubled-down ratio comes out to 0.043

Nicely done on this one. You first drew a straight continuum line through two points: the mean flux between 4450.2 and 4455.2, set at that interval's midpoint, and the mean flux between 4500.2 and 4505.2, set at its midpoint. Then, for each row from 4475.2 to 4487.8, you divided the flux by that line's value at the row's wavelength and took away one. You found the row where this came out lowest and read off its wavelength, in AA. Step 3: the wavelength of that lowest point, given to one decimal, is 4479.0 AA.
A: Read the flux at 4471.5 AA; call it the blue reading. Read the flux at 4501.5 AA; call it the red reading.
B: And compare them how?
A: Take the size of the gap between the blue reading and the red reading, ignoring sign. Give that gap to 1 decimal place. 1.4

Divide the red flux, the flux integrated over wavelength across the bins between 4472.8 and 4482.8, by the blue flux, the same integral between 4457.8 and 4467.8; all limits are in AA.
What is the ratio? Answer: 0.99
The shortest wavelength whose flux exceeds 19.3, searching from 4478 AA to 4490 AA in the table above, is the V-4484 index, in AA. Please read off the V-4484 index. 4481.5 AA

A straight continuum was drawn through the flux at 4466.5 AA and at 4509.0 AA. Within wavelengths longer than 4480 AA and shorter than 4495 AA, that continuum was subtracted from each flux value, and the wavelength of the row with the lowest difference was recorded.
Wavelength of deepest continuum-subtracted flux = 4489.0 AA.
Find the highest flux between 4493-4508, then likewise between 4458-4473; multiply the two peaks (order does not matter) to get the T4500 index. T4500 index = 426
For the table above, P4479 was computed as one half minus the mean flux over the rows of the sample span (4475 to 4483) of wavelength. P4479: -19.0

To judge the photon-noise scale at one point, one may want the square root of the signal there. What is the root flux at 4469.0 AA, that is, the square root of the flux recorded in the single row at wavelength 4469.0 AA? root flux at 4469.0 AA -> 4.40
